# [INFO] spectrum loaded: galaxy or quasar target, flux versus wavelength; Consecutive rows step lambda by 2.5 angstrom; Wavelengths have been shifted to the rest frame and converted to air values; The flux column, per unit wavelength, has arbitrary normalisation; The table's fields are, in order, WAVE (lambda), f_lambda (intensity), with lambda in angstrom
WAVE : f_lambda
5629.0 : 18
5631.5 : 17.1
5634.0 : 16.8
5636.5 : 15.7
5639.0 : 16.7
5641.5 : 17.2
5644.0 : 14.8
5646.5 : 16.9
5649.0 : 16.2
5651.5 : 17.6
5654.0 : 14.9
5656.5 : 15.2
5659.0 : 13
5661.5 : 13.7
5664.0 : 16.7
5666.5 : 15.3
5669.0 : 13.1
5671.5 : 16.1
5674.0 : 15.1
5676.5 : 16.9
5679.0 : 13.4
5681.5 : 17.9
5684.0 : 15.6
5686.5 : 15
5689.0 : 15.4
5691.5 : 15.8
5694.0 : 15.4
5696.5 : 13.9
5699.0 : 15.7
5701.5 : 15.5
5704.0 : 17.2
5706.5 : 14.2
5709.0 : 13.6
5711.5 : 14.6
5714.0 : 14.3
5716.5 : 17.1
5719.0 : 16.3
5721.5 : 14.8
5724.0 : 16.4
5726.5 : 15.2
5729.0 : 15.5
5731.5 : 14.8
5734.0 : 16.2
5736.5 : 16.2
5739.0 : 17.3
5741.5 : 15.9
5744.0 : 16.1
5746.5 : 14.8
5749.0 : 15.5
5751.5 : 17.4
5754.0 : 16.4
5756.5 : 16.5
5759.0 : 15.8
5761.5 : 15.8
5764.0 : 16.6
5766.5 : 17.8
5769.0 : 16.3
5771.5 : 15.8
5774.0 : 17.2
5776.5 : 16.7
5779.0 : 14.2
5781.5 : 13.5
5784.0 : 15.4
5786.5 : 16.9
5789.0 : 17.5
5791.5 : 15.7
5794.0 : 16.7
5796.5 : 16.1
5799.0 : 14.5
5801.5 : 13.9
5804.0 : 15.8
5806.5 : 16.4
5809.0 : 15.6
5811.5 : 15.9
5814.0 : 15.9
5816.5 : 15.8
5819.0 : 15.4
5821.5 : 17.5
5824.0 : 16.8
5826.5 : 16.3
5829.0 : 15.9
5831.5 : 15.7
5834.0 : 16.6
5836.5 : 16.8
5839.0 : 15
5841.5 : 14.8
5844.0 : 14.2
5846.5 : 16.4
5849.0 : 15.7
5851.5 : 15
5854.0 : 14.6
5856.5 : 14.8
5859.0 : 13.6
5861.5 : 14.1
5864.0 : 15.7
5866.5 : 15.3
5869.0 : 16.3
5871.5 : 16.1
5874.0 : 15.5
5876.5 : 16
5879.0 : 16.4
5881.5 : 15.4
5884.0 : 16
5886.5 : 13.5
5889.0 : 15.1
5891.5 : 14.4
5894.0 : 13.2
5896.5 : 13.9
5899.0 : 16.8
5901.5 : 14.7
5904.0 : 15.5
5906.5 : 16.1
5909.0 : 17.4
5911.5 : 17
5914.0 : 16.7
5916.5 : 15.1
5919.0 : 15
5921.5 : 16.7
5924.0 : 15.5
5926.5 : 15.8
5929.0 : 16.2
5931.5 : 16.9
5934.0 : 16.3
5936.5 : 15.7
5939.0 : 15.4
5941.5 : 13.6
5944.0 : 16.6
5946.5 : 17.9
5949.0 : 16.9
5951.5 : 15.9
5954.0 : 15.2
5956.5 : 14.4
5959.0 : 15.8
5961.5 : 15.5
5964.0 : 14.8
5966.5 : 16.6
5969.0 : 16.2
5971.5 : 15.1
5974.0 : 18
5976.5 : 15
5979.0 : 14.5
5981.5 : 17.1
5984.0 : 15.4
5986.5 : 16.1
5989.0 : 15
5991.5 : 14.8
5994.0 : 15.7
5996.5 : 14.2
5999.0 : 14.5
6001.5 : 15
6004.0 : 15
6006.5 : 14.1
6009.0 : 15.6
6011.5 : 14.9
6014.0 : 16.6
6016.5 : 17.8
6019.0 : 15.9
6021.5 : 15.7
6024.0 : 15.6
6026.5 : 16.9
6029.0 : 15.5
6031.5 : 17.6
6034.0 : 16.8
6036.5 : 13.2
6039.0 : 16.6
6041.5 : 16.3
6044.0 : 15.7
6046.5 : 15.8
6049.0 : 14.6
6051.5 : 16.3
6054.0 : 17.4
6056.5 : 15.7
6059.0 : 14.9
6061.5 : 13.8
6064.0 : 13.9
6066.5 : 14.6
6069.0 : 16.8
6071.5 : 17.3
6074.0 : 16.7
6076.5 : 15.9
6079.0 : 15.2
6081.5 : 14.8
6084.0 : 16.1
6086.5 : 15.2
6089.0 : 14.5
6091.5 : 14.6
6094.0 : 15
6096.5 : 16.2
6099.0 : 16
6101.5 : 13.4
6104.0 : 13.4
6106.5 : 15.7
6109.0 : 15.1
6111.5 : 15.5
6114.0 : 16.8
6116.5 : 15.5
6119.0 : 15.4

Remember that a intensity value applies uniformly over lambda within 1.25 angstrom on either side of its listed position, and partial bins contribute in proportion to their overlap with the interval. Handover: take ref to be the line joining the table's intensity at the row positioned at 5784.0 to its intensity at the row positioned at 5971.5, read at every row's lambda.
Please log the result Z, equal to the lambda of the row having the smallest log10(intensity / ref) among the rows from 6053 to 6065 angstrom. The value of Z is 6061.5 angstrom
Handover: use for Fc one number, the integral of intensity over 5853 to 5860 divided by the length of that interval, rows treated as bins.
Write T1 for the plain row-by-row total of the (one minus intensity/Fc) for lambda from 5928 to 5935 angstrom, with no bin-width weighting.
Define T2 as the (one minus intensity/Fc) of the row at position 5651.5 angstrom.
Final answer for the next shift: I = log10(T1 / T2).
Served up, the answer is 0.29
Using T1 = -0.44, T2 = -0.226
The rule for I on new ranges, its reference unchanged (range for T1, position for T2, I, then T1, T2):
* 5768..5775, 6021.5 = 0.67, -0.44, -0.094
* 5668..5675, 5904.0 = 0.04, -0.09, -0.080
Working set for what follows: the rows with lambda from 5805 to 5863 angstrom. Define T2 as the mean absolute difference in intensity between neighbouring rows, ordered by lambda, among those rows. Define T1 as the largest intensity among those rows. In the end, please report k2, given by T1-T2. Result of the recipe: 16.8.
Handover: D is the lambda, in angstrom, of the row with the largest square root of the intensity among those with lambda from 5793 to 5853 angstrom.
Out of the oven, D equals 5821.5 angstrom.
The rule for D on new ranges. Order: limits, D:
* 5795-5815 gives 5806.5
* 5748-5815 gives 5766.5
